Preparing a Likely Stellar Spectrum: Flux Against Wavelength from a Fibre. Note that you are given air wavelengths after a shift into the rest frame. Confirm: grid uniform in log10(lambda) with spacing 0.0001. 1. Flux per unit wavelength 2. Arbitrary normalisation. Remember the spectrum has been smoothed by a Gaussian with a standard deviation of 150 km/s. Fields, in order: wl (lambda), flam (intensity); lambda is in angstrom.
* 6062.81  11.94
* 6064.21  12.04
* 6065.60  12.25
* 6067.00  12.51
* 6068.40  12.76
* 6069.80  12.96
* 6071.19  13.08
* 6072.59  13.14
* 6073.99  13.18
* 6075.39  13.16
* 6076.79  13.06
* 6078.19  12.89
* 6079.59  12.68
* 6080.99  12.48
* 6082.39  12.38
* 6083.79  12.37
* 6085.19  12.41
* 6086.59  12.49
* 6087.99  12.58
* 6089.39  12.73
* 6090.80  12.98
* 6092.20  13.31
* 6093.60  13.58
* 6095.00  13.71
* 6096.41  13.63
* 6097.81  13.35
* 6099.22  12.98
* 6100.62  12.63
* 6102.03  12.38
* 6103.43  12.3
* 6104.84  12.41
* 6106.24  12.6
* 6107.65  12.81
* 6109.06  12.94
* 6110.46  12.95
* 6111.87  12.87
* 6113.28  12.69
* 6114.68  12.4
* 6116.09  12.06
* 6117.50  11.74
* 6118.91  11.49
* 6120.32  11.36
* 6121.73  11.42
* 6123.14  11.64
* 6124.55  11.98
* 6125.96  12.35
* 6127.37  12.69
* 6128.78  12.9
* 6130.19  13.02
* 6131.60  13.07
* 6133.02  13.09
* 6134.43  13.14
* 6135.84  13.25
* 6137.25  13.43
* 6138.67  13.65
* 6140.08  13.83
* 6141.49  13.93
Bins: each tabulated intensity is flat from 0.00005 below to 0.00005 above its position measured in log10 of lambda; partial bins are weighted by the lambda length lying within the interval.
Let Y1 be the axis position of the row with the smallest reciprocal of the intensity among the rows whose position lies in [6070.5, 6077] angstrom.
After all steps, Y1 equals 6073.99 angstrom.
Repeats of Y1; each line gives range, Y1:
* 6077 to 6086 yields 6078.19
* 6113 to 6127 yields 6113.28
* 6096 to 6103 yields 6096.41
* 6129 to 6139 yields 6138.67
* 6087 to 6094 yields 6093.60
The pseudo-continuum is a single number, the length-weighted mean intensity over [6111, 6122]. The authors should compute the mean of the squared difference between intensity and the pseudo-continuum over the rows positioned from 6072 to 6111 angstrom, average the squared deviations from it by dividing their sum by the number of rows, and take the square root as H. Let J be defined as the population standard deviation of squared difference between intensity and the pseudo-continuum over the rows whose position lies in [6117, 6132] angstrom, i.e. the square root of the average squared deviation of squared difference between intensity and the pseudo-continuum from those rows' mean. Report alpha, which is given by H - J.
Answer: 0.4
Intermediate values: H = 0.8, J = 0.3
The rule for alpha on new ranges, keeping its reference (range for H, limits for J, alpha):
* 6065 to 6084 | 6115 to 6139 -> -0.3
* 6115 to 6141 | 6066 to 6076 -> 0.5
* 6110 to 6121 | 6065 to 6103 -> -0.5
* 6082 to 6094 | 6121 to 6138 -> 0.2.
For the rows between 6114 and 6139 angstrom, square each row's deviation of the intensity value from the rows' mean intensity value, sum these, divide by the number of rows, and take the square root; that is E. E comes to 0.73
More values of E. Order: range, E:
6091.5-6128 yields 0.67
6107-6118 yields 0.42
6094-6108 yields 0.49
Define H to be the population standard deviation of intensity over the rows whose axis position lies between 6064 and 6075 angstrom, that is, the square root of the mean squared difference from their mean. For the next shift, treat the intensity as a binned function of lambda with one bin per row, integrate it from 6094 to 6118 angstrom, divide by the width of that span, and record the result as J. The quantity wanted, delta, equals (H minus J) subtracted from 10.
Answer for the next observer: 22.3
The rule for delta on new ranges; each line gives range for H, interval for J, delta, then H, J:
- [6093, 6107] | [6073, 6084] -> 22.3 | 0.53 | 12.8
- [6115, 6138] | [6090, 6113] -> 22.2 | 0.71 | 13.0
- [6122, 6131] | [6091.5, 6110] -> 22.5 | 0.49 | 13.0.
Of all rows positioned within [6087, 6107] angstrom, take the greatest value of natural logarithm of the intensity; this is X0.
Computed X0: 2.62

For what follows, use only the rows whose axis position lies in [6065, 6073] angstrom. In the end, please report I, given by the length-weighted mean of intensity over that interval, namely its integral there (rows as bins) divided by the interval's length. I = 12.8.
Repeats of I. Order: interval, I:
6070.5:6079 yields 13.1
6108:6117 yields 12.6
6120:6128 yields 11.9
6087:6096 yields 13.1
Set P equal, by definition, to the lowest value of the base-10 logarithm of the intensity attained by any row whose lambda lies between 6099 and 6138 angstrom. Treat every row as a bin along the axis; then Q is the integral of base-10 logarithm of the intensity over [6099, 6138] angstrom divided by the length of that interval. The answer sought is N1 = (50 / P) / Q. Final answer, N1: 43.2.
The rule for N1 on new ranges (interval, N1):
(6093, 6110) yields 41.3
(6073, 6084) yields 41.4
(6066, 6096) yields 41.3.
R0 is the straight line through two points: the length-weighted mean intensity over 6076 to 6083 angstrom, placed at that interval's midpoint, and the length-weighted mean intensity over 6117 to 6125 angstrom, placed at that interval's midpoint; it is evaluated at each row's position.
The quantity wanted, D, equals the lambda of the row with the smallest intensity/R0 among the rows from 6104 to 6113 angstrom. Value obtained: 6104.84 angstrom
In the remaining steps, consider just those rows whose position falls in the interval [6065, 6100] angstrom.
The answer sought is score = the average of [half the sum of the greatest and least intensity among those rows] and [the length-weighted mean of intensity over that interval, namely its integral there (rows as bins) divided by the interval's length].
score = 12.9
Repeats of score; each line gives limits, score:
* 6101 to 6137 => 12.4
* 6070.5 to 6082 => 12.9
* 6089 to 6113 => 13.0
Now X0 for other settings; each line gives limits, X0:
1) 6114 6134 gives 2.57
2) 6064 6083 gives 2.58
